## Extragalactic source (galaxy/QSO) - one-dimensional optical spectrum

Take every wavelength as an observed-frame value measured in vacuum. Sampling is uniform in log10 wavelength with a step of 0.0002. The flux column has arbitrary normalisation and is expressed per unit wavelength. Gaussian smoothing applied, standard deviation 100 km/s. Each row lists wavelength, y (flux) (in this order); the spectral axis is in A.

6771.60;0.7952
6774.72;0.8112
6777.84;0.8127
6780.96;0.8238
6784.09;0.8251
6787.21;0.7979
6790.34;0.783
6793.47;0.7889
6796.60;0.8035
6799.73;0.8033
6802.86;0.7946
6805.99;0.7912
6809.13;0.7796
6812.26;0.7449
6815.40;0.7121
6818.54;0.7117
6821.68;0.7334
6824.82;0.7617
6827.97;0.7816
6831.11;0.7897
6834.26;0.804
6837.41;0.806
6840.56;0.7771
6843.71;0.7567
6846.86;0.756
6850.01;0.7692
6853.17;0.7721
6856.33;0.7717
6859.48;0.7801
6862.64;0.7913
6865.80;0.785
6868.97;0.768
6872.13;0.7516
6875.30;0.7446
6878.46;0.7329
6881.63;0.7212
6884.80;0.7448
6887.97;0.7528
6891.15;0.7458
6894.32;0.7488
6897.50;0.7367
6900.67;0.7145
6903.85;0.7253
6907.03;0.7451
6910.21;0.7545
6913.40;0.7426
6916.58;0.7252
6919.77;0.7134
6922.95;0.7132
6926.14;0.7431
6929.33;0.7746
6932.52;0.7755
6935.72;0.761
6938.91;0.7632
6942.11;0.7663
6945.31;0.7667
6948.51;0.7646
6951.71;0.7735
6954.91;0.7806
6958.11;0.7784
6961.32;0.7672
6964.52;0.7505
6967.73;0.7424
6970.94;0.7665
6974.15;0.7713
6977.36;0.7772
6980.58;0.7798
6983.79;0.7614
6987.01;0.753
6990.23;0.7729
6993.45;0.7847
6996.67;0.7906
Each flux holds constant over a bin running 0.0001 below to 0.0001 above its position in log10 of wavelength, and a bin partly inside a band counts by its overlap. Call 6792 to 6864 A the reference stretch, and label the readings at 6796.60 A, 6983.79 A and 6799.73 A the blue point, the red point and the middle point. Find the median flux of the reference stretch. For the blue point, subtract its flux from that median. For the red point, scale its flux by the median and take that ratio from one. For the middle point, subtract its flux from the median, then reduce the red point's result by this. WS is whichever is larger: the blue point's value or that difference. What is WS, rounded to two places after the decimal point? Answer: 0.05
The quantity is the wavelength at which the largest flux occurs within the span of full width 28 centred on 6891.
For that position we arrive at 6887.97 A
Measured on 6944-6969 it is 6954.91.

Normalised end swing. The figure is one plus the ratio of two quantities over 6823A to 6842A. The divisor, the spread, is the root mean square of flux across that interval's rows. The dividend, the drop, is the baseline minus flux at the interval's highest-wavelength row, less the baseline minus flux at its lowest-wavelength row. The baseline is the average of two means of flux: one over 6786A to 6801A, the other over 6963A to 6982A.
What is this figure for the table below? 0.980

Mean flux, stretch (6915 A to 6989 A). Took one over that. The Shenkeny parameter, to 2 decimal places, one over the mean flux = 1.32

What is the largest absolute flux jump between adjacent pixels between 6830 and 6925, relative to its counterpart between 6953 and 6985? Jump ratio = 1.2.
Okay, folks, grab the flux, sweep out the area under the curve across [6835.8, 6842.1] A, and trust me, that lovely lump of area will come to 4.99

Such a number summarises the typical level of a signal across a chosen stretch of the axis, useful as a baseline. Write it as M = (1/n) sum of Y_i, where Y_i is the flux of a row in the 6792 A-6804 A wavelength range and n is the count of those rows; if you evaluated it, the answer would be 0.798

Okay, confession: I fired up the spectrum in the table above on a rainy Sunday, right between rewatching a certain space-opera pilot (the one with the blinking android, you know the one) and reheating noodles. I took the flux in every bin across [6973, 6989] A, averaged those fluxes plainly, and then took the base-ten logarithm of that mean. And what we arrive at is -0.114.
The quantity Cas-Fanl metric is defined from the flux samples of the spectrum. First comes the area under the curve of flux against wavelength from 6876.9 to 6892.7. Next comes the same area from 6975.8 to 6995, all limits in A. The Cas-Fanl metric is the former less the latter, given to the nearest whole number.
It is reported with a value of -3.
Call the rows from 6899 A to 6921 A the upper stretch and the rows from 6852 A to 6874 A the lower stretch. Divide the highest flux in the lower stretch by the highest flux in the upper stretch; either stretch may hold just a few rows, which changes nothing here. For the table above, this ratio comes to 1.05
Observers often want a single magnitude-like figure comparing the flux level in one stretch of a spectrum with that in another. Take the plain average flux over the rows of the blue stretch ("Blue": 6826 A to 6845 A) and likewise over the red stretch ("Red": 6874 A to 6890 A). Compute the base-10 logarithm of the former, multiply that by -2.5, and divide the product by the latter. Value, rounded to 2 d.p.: 0.35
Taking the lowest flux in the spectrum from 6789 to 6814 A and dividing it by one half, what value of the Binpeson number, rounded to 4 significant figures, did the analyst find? 1.490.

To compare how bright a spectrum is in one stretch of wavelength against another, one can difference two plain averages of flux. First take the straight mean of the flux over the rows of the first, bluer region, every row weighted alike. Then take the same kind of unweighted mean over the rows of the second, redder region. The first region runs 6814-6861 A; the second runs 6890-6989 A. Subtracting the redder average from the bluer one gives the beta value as 0.011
